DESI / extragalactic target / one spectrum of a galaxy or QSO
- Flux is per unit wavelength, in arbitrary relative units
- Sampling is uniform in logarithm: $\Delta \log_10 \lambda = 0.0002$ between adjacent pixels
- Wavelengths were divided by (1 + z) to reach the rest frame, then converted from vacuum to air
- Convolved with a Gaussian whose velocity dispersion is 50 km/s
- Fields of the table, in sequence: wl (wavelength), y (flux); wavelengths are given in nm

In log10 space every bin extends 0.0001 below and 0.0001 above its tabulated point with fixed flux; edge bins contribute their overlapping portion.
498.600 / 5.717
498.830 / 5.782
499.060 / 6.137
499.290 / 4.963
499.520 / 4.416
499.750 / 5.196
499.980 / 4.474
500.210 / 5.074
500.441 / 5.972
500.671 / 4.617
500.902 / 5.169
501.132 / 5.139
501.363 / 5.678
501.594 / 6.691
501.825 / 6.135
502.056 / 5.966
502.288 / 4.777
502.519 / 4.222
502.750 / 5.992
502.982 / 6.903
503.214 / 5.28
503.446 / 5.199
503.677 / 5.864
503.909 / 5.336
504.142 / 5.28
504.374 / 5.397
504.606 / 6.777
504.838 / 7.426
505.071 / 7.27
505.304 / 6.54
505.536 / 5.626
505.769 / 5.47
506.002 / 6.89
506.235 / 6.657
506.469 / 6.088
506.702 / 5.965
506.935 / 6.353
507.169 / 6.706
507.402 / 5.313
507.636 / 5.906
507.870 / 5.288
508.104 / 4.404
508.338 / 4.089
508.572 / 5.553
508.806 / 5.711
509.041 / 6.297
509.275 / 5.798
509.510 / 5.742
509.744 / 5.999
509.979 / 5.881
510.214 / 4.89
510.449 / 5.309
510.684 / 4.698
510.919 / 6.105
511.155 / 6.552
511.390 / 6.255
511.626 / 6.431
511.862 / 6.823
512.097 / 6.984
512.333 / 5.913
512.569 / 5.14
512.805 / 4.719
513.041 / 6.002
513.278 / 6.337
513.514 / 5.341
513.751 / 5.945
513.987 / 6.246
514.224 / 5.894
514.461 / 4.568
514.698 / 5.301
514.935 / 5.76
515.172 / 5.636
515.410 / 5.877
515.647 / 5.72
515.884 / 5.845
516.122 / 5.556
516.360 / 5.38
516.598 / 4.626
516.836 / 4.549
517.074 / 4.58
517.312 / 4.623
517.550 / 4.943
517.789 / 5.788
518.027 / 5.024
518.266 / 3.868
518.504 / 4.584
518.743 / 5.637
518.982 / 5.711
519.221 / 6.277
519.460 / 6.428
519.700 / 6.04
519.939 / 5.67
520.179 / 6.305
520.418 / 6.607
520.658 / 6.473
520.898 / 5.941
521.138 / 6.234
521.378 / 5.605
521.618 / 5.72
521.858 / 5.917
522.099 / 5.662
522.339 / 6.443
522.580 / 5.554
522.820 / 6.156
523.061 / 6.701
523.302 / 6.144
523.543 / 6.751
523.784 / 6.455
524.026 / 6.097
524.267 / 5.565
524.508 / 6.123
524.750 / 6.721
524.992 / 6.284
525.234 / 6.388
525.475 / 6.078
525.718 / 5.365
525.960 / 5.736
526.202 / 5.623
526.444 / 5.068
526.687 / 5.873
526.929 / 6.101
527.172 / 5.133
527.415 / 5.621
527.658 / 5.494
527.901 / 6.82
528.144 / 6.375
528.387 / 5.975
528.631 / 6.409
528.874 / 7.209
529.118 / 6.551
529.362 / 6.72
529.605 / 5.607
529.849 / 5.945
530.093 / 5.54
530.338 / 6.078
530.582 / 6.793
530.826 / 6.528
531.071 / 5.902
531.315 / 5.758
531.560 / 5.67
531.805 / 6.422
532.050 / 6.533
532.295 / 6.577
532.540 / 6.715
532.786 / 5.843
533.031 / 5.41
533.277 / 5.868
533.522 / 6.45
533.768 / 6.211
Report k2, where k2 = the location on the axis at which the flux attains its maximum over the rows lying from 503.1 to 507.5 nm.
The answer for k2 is 504.838 nm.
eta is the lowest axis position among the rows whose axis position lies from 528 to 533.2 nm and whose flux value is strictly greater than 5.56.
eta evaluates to 528.144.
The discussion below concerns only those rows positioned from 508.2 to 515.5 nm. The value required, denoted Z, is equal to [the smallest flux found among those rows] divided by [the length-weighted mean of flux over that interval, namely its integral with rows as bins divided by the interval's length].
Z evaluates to 0.71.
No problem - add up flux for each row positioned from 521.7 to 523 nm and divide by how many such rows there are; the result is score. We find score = 5.9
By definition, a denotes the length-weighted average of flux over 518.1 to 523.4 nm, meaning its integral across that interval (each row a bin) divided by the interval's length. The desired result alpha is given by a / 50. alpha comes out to 0.118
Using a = 5.89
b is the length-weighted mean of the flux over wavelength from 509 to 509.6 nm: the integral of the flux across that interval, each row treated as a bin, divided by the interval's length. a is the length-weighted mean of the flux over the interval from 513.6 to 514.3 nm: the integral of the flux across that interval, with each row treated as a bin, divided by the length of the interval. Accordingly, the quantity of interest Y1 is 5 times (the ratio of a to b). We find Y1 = 5.08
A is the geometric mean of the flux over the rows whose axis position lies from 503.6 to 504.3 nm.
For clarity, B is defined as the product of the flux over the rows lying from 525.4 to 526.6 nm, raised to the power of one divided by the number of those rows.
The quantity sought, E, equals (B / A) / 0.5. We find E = 2.03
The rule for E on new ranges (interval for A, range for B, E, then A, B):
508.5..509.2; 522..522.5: 2.07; 5.8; 6.0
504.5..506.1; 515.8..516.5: 1.71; 6.5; 5.6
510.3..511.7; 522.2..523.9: 2.15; 5.9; 6.3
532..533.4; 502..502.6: 1.61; 6.1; 4.9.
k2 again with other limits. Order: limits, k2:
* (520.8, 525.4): 523.543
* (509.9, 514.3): 512.097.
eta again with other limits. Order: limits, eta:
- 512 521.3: 512.097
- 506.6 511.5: 506.702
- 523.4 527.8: 523.543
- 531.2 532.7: 531.315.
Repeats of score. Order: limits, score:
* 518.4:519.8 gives 5.8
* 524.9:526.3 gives 5.9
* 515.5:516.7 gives 5.4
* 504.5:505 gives 7.1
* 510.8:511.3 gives 6.3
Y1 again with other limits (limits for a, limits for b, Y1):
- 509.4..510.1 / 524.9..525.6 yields 4.70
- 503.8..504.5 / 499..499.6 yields 5.22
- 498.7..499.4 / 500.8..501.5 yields 5.23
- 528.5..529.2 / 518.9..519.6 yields 5.46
